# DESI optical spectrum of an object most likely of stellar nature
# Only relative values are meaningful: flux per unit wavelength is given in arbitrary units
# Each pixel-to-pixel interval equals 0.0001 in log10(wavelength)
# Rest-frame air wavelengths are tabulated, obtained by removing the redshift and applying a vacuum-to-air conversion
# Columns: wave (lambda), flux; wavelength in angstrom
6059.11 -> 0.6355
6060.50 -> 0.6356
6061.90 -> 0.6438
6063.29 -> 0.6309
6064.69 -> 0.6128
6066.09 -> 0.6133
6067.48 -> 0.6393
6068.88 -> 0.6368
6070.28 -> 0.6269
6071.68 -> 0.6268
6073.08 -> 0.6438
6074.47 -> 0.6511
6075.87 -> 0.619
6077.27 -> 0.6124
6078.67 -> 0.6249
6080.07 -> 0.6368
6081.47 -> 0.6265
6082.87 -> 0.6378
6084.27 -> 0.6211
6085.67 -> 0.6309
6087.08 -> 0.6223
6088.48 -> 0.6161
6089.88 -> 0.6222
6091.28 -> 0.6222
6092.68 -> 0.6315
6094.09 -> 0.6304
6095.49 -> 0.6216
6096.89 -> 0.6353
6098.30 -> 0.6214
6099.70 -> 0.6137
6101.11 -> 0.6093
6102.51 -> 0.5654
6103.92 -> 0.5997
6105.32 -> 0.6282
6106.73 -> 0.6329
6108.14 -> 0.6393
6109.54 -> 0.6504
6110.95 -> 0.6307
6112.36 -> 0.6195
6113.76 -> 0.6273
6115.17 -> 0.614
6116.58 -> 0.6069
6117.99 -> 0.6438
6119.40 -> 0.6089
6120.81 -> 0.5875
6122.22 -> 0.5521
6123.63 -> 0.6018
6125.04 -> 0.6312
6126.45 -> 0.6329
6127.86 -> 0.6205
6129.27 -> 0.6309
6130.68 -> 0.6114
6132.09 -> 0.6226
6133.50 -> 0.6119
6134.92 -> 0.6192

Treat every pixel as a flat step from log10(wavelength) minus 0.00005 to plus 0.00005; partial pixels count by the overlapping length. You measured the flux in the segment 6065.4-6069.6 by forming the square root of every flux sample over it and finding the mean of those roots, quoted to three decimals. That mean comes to 0.794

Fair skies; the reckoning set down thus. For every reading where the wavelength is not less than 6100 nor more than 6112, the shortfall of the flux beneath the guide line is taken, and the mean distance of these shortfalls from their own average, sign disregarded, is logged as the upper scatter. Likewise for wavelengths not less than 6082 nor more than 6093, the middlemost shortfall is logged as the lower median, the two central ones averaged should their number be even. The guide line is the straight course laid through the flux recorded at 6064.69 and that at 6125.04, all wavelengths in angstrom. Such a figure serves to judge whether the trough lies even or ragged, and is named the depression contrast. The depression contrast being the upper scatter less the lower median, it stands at 0.023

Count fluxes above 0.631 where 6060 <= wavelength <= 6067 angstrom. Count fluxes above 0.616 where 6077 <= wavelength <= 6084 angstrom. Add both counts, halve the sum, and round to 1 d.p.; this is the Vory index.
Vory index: 3.0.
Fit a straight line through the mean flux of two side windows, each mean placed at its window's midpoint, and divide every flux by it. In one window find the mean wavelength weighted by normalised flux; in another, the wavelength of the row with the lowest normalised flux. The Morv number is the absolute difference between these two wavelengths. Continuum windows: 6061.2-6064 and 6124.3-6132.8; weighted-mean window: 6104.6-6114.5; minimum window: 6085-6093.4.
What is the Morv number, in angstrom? 21.1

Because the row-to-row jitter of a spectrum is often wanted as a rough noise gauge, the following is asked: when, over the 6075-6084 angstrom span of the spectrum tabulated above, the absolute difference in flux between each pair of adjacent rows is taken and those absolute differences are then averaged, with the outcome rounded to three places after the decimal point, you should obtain 0.011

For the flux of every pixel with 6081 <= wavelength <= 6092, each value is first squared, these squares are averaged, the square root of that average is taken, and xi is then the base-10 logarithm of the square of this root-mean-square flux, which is -0.408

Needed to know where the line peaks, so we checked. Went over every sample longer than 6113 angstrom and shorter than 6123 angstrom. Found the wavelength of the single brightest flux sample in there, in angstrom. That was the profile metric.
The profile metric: 6117.99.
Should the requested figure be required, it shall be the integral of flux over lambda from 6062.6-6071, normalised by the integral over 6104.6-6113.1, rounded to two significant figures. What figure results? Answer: 0.98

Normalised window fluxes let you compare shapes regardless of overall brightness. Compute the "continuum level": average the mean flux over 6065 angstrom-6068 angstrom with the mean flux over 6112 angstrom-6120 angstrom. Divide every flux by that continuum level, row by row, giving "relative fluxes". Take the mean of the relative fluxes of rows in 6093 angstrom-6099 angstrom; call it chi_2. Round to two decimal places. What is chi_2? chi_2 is 1.01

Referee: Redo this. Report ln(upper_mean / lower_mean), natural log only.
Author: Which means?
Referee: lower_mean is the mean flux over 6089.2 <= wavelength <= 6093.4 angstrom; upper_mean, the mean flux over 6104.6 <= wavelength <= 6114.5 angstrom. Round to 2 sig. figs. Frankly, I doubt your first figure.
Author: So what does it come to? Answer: 0.012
